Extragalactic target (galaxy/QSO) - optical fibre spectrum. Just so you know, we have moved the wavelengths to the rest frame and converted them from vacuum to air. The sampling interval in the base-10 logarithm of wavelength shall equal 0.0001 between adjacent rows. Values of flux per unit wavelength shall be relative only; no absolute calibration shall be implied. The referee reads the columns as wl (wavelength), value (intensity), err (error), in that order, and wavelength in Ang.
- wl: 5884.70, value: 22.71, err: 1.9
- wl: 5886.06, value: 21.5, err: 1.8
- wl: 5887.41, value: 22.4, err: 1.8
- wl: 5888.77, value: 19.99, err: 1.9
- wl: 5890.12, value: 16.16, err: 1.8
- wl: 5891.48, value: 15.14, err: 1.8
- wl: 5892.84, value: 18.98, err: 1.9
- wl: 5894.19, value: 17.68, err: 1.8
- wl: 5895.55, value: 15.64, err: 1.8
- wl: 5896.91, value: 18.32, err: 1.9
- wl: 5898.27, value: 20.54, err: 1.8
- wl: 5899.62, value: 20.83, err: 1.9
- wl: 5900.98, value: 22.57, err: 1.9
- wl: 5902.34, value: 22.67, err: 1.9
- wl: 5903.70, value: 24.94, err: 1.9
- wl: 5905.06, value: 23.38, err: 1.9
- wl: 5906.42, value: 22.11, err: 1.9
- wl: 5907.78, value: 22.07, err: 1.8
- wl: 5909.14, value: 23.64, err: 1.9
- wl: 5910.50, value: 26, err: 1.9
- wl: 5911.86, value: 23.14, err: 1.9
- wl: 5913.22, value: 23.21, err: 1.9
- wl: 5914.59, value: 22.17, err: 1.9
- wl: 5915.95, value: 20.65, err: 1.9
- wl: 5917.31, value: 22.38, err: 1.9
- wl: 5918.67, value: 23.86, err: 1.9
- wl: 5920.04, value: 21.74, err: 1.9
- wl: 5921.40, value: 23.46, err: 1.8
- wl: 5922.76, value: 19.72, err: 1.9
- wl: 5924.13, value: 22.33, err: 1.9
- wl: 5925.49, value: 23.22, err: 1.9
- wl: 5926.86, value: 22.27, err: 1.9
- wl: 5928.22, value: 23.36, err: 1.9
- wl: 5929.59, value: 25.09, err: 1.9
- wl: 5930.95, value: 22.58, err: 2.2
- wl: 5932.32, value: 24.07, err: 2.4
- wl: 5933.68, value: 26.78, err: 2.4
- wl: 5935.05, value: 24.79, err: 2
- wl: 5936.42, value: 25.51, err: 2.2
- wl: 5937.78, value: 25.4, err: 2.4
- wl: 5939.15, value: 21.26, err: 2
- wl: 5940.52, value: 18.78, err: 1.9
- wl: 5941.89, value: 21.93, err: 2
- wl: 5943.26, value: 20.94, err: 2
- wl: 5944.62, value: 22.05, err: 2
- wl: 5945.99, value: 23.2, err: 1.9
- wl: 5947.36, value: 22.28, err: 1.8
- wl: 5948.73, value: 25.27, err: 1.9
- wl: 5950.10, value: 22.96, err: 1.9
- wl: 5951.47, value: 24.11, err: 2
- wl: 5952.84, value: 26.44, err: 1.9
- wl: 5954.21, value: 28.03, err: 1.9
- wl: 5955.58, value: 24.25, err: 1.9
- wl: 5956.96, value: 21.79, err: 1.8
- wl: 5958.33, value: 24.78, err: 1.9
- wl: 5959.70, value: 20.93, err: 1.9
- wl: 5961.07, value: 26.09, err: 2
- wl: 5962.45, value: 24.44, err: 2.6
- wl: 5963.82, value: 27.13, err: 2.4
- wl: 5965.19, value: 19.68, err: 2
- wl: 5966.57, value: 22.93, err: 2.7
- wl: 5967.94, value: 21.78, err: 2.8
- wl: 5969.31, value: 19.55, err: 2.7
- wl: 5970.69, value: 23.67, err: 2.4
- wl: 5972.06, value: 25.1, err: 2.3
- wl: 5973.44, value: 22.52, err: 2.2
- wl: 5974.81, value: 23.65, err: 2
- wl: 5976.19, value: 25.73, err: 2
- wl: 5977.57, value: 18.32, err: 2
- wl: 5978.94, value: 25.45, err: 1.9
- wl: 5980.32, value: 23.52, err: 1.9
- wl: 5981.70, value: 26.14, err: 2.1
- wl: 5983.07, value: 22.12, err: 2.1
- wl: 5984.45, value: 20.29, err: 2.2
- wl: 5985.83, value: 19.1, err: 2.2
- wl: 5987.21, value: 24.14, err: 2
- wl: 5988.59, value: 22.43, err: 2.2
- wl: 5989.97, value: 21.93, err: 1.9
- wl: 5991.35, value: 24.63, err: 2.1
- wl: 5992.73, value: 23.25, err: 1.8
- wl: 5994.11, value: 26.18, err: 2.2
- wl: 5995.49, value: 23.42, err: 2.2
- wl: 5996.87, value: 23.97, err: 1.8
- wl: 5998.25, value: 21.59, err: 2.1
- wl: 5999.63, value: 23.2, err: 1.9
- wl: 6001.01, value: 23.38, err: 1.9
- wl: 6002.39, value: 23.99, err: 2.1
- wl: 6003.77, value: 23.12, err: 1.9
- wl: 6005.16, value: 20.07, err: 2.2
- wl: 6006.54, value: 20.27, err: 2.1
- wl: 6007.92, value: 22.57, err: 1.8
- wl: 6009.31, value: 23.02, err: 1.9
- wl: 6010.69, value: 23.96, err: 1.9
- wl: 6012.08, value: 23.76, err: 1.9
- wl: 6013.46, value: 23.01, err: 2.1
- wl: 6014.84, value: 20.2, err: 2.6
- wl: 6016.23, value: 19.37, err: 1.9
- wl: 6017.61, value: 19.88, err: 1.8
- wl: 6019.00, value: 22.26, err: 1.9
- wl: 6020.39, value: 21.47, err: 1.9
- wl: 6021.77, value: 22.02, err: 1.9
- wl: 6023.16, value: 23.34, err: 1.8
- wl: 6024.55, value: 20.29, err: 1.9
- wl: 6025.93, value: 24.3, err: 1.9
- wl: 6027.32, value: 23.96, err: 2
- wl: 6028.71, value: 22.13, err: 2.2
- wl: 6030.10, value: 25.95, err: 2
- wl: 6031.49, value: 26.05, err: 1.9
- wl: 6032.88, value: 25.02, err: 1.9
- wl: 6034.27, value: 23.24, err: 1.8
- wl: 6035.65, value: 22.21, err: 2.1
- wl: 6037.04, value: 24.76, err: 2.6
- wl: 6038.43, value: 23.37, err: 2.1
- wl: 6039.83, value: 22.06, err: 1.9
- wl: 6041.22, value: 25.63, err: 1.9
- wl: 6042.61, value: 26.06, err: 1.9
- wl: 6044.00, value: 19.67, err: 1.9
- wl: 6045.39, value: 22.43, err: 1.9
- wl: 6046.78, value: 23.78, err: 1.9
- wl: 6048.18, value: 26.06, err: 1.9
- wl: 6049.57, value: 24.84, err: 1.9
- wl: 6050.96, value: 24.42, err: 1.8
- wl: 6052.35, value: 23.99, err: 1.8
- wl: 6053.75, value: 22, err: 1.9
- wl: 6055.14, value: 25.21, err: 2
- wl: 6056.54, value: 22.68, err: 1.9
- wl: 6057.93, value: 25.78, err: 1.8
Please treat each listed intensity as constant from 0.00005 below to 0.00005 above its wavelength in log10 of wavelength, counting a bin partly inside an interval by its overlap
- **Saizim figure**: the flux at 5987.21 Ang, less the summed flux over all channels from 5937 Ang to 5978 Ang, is -671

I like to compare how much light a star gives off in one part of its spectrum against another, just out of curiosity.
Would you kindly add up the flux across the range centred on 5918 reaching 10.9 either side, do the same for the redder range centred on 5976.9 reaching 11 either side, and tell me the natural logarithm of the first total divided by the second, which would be -0.01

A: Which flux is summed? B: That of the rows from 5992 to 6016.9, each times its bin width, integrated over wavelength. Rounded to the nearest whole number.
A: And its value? 565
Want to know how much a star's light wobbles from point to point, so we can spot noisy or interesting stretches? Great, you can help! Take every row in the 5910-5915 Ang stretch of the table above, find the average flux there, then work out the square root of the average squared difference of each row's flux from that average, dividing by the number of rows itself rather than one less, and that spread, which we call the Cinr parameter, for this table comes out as 1.4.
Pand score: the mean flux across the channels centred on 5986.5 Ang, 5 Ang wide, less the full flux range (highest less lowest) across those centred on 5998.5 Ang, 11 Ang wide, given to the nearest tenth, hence 16.9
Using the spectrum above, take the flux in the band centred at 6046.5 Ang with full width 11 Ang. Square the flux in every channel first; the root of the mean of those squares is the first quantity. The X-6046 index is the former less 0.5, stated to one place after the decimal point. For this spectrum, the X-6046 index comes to 23.7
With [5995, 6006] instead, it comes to 22.4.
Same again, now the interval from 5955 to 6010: 22.6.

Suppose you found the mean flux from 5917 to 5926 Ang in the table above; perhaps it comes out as 22.4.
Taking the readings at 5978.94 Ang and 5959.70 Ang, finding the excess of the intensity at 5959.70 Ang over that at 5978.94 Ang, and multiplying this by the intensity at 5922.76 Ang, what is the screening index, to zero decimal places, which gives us -89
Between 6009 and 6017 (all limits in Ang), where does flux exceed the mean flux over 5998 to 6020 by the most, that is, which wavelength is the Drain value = 6010.69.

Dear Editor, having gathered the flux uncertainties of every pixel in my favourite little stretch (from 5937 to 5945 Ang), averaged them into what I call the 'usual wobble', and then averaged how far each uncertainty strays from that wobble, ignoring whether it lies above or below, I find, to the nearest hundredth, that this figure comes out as 0.12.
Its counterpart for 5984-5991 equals 0.12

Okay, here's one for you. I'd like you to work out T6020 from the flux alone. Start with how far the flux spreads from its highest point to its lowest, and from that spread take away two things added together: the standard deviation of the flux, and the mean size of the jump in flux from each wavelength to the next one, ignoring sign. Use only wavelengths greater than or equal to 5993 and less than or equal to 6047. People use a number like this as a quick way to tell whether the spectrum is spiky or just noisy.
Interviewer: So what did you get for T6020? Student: 3.3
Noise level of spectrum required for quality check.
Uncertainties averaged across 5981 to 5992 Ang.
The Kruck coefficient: 2.1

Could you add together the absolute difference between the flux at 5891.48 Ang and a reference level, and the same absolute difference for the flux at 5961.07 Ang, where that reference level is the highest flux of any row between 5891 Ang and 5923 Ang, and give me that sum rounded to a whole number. 11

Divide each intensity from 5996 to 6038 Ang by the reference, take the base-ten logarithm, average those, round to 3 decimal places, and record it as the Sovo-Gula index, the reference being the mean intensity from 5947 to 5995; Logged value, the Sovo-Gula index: -0.014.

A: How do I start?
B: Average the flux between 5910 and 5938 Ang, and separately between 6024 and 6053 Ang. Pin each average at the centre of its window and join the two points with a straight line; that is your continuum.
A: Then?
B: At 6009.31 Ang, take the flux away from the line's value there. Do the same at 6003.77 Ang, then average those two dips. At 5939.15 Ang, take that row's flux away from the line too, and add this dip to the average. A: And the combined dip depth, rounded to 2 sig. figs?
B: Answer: 2.8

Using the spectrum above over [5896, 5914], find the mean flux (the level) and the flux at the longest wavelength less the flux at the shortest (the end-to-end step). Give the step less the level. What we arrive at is -18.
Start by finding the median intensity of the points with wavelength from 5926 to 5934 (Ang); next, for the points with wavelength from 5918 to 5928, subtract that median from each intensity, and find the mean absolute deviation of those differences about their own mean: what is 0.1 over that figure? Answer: 0.102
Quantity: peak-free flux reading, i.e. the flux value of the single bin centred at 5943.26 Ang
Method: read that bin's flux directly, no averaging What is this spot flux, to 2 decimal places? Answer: 20.94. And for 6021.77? 22.02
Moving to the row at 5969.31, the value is 19.55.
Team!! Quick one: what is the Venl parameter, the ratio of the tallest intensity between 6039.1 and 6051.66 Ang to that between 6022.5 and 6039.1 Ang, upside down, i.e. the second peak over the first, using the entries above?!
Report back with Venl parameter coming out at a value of 1.00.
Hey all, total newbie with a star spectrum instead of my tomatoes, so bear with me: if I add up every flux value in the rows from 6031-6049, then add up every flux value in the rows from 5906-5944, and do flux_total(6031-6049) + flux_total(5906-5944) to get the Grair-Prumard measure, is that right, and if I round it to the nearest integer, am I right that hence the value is 953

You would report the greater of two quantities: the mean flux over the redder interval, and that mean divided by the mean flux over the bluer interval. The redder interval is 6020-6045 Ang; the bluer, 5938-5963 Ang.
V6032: 23.4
